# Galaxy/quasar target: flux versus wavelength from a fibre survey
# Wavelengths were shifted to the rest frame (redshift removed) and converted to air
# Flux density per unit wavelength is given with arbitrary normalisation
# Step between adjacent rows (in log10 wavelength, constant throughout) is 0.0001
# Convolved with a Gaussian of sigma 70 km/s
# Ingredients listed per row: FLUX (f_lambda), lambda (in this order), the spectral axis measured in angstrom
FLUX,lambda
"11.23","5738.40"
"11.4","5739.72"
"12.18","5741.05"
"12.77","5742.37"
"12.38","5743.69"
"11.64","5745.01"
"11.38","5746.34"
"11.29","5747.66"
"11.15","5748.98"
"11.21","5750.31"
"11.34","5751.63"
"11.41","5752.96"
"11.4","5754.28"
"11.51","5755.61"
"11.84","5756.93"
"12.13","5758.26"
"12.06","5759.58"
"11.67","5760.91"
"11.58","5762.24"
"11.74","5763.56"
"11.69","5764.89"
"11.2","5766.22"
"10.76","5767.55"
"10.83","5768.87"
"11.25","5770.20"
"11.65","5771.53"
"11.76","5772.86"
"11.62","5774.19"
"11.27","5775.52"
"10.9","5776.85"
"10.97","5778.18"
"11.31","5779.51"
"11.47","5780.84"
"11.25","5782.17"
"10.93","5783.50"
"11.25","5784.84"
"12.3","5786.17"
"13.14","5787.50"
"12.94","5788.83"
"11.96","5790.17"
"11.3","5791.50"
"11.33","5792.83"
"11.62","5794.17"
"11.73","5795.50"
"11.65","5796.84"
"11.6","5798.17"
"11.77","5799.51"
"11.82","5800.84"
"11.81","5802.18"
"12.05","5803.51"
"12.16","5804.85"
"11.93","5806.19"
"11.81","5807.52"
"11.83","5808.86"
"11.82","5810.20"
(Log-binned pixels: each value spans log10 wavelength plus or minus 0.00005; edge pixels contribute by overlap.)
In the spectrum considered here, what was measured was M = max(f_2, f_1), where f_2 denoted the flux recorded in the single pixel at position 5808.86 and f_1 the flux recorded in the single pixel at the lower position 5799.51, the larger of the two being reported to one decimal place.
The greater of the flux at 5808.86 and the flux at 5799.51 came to 11.8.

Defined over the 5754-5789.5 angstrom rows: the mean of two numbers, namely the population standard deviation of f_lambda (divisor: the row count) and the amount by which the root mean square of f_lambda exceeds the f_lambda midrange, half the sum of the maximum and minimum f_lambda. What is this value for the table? 0.10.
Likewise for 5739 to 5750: 0.19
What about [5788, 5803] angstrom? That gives 0.04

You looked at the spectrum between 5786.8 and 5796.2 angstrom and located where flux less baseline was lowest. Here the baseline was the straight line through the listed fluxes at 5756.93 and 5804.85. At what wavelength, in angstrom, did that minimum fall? 5791.50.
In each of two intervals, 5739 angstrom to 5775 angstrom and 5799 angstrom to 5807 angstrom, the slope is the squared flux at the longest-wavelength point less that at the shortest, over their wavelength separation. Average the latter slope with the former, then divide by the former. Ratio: 2.4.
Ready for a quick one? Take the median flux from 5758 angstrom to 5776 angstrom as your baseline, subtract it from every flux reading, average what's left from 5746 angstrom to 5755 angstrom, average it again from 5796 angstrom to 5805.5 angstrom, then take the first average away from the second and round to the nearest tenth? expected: 0.5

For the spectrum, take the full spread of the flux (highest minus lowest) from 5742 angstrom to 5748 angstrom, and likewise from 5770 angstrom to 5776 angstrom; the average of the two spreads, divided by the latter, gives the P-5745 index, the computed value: 1.95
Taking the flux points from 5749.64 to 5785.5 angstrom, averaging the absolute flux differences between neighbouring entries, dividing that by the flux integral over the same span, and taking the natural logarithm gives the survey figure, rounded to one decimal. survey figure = -7.5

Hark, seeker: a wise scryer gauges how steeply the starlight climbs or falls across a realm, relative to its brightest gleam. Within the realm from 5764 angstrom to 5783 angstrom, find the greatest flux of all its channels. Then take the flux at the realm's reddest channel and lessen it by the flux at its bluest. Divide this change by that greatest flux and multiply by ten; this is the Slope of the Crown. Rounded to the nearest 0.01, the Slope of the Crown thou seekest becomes -0.37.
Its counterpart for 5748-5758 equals 0.58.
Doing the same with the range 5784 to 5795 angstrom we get 0.28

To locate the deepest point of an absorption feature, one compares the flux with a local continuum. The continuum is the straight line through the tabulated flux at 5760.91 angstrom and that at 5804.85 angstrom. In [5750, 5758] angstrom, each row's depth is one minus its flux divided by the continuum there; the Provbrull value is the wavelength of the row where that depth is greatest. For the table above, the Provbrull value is 5750.31 angstrom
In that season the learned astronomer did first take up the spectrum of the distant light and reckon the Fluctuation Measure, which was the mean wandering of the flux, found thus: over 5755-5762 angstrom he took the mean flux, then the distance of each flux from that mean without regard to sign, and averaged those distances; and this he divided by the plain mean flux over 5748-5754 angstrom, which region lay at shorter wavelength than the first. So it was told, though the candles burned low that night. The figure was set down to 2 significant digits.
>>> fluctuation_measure 0.018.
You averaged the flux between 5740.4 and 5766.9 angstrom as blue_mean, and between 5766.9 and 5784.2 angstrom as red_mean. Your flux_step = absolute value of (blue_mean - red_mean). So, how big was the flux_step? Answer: 0.45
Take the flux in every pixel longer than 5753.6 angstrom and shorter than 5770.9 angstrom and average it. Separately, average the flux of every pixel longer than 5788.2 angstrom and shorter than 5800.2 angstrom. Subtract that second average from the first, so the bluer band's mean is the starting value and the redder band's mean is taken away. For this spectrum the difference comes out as -0.25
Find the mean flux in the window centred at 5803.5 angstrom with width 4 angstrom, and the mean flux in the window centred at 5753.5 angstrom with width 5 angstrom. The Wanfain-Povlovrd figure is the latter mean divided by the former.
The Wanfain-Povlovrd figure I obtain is 0.95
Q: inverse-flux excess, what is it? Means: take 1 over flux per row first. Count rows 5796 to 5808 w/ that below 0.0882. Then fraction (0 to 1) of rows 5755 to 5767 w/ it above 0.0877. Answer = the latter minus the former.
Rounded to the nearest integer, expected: -9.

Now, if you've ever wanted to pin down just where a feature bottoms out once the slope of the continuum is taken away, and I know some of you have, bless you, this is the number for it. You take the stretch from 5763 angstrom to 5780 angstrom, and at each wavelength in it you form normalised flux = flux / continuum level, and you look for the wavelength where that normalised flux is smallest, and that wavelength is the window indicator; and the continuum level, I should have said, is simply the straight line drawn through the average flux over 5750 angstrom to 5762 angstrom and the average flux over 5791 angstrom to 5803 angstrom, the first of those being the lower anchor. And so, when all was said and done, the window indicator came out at 5767.55 angstrom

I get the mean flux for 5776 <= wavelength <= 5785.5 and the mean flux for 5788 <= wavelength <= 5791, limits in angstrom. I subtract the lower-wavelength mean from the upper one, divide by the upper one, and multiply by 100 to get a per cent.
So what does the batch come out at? 10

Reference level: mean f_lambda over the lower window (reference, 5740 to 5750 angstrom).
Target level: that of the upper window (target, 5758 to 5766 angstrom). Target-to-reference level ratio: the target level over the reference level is 0.999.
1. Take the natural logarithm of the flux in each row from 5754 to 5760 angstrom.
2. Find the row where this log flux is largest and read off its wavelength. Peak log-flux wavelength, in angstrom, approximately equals 5758.26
